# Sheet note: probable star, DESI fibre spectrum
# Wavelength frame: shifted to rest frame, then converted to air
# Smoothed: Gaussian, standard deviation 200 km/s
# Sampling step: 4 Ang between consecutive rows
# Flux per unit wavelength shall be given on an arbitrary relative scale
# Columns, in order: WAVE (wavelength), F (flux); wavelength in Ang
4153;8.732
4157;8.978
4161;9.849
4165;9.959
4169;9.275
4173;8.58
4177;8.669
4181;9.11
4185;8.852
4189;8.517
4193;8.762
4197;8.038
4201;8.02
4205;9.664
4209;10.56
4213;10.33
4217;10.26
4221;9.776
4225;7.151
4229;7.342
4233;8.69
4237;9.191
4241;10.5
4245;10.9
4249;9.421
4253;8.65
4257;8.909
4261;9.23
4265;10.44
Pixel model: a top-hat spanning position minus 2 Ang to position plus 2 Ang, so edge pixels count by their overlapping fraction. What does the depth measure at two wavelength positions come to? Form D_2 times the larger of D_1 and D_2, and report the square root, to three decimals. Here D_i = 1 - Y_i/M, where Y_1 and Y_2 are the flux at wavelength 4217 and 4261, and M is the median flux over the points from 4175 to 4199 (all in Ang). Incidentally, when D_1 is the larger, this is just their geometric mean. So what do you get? 0.059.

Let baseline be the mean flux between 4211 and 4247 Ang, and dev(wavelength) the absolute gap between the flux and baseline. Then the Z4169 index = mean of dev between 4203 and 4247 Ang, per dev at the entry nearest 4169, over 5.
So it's 2.85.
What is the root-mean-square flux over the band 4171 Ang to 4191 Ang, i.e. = 8.7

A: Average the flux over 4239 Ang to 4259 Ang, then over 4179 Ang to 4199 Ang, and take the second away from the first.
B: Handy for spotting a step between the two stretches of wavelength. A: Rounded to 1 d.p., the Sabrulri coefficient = 1.0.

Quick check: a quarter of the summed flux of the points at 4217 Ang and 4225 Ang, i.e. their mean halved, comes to 4.4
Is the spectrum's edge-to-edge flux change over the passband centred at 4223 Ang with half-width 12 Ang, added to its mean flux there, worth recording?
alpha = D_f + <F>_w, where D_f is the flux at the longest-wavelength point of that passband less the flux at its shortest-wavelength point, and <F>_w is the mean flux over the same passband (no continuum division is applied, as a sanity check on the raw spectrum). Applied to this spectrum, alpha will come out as 7.3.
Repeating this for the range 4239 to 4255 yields 8.0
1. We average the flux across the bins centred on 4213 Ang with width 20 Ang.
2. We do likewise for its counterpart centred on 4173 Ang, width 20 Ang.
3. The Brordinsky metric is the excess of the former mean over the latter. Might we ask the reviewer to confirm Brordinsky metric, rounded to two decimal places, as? 1.00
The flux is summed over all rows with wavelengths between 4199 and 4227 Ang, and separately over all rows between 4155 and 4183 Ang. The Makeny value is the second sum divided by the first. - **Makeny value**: 0.980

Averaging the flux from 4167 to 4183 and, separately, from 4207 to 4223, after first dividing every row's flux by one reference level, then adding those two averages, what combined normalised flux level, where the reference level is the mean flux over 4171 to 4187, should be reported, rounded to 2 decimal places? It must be 2.17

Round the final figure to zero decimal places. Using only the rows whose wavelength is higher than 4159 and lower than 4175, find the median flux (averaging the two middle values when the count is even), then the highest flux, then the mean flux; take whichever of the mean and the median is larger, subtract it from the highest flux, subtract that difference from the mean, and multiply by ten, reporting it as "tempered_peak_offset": 90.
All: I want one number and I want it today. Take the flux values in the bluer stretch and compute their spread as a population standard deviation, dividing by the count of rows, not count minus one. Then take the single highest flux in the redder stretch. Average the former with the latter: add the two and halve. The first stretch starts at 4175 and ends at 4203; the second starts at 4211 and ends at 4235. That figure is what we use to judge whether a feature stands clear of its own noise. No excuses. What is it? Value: 5.35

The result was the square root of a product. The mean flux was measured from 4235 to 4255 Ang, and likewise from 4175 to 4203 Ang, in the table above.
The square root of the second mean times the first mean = 9.13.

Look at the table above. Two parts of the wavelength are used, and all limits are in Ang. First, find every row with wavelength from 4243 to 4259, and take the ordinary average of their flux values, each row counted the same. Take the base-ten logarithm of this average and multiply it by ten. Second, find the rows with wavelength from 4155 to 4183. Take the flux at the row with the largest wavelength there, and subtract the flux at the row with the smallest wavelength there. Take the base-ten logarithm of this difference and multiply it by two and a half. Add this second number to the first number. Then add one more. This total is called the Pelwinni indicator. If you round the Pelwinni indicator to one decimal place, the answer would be 8.6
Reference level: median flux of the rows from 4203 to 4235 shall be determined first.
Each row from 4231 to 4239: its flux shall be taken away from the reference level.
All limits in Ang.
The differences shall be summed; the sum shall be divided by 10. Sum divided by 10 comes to 0.16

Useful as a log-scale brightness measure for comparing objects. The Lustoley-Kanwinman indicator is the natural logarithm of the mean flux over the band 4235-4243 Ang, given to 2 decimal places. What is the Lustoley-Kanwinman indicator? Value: 2.29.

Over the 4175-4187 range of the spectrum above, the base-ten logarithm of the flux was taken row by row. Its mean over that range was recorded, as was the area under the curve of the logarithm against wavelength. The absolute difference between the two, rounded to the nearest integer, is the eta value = 10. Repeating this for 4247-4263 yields 14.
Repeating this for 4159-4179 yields 18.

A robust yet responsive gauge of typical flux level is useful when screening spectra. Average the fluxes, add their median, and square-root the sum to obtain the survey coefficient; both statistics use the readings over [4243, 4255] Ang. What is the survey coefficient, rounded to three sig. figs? 4.37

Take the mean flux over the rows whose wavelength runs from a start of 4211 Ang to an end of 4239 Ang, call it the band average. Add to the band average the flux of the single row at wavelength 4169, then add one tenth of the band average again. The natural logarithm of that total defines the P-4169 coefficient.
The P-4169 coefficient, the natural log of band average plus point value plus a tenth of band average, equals 2.95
